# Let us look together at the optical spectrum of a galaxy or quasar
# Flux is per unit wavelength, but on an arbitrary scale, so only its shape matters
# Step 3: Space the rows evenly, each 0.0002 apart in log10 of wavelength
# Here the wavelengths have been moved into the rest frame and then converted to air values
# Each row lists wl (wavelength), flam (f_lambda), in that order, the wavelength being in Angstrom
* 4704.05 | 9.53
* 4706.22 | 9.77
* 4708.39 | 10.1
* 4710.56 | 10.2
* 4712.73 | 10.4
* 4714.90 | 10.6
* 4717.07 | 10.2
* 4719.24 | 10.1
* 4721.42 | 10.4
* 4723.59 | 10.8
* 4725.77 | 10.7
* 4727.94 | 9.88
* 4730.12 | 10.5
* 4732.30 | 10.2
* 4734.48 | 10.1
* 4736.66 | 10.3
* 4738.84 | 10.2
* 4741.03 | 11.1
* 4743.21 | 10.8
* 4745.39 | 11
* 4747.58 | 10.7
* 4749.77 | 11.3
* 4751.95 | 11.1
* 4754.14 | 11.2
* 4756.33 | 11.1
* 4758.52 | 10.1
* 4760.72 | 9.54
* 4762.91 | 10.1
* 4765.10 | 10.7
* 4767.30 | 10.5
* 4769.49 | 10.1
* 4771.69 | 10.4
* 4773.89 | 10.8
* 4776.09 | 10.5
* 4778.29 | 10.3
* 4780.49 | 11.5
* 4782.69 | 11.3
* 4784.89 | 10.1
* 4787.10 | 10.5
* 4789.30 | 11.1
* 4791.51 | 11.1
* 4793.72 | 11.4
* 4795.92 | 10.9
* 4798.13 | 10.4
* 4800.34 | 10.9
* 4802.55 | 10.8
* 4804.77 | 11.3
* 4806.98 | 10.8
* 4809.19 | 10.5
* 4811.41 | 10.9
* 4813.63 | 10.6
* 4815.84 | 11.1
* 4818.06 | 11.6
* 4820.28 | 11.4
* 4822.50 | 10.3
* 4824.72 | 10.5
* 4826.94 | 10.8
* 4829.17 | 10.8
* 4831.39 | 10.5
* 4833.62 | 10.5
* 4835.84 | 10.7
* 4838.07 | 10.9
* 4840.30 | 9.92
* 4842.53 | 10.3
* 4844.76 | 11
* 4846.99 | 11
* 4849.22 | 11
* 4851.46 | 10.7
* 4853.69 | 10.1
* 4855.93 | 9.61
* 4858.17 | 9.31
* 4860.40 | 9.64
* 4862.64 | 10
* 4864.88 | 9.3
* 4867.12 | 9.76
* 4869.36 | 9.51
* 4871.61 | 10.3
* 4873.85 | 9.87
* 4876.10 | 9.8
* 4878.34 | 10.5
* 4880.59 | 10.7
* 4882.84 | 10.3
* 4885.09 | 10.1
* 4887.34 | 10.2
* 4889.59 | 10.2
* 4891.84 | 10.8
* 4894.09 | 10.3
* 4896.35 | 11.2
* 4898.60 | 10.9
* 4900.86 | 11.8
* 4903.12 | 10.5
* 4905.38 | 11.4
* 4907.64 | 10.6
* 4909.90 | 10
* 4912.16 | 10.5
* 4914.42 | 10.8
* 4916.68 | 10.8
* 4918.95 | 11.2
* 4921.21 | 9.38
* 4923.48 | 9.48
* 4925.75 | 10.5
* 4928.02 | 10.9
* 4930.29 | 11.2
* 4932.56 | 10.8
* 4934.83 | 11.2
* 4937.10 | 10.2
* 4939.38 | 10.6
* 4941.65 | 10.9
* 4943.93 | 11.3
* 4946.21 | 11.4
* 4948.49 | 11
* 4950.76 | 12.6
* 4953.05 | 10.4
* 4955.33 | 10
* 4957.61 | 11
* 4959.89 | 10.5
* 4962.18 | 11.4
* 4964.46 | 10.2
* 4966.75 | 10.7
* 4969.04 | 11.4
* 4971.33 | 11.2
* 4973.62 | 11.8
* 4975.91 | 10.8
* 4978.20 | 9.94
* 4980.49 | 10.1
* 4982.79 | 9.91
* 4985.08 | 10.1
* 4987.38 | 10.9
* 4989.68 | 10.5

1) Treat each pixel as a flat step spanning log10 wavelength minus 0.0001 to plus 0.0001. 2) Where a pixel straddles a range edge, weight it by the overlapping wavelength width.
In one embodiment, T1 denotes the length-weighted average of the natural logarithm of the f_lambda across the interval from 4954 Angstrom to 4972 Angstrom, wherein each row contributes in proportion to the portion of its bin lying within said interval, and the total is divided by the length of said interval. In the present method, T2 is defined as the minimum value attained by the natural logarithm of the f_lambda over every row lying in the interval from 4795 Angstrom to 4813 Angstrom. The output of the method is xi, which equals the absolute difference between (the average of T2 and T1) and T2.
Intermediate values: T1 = 2.377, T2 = 2.34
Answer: 0.018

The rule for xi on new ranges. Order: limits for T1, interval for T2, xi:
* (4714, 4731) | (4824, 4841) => 0.023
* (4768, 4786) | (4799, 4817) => 0.005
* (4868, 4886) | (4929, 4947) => 0.004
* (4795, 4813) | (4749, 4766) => 0.062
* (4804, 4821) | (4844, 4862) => 0.084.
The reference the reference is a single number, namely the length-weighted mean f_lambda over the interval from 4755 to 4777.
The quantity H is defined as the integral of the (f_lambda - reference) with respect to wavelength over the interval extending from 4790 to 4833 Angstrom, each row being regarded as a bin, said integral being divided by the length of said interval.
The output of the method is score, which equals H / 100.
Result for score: 0.005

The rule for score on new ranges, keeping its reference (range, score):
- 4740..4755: 0.006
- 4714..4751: 0.001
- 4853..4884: -0.005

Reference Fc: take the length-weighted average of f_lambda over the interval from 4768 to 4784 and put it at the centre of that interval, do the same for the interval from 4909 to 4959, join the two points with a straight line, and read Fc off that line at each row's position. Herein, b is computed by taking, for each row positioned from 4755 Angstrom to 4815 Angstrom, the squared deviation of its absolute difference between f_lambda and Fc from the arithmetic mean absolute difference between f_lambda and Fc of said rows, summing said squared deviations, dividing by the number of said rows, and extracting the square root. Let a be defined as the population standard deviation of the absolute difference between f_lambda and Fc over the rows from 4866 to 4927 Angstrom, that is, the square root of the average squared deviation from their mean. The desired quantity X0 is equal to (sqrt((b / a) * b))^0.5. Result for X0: 0.648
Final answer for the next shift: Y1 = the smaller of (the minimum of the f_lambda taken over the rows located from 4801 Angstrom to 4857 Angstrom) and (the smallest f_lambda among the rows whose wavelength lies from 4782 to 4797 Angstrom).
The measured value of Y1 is 9.6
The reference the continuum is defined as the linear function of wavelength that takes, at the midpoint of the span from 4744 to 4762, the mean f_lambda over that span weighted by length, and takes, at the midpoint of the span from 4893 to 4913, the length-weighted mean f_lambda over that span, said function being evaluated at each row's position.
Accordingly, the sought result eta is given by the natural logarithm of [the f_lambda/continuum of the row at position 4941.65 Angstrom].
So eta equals 0.01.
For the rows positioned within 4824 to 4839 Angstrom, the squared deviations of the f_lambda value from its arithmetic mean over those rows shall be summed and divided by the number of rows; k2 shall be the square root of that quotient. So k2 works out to 0.16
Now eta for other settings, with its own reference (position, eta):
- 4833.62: -0.03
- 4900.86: 0.09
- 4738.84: -0.05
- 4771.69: -0.03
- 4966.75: -0.01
